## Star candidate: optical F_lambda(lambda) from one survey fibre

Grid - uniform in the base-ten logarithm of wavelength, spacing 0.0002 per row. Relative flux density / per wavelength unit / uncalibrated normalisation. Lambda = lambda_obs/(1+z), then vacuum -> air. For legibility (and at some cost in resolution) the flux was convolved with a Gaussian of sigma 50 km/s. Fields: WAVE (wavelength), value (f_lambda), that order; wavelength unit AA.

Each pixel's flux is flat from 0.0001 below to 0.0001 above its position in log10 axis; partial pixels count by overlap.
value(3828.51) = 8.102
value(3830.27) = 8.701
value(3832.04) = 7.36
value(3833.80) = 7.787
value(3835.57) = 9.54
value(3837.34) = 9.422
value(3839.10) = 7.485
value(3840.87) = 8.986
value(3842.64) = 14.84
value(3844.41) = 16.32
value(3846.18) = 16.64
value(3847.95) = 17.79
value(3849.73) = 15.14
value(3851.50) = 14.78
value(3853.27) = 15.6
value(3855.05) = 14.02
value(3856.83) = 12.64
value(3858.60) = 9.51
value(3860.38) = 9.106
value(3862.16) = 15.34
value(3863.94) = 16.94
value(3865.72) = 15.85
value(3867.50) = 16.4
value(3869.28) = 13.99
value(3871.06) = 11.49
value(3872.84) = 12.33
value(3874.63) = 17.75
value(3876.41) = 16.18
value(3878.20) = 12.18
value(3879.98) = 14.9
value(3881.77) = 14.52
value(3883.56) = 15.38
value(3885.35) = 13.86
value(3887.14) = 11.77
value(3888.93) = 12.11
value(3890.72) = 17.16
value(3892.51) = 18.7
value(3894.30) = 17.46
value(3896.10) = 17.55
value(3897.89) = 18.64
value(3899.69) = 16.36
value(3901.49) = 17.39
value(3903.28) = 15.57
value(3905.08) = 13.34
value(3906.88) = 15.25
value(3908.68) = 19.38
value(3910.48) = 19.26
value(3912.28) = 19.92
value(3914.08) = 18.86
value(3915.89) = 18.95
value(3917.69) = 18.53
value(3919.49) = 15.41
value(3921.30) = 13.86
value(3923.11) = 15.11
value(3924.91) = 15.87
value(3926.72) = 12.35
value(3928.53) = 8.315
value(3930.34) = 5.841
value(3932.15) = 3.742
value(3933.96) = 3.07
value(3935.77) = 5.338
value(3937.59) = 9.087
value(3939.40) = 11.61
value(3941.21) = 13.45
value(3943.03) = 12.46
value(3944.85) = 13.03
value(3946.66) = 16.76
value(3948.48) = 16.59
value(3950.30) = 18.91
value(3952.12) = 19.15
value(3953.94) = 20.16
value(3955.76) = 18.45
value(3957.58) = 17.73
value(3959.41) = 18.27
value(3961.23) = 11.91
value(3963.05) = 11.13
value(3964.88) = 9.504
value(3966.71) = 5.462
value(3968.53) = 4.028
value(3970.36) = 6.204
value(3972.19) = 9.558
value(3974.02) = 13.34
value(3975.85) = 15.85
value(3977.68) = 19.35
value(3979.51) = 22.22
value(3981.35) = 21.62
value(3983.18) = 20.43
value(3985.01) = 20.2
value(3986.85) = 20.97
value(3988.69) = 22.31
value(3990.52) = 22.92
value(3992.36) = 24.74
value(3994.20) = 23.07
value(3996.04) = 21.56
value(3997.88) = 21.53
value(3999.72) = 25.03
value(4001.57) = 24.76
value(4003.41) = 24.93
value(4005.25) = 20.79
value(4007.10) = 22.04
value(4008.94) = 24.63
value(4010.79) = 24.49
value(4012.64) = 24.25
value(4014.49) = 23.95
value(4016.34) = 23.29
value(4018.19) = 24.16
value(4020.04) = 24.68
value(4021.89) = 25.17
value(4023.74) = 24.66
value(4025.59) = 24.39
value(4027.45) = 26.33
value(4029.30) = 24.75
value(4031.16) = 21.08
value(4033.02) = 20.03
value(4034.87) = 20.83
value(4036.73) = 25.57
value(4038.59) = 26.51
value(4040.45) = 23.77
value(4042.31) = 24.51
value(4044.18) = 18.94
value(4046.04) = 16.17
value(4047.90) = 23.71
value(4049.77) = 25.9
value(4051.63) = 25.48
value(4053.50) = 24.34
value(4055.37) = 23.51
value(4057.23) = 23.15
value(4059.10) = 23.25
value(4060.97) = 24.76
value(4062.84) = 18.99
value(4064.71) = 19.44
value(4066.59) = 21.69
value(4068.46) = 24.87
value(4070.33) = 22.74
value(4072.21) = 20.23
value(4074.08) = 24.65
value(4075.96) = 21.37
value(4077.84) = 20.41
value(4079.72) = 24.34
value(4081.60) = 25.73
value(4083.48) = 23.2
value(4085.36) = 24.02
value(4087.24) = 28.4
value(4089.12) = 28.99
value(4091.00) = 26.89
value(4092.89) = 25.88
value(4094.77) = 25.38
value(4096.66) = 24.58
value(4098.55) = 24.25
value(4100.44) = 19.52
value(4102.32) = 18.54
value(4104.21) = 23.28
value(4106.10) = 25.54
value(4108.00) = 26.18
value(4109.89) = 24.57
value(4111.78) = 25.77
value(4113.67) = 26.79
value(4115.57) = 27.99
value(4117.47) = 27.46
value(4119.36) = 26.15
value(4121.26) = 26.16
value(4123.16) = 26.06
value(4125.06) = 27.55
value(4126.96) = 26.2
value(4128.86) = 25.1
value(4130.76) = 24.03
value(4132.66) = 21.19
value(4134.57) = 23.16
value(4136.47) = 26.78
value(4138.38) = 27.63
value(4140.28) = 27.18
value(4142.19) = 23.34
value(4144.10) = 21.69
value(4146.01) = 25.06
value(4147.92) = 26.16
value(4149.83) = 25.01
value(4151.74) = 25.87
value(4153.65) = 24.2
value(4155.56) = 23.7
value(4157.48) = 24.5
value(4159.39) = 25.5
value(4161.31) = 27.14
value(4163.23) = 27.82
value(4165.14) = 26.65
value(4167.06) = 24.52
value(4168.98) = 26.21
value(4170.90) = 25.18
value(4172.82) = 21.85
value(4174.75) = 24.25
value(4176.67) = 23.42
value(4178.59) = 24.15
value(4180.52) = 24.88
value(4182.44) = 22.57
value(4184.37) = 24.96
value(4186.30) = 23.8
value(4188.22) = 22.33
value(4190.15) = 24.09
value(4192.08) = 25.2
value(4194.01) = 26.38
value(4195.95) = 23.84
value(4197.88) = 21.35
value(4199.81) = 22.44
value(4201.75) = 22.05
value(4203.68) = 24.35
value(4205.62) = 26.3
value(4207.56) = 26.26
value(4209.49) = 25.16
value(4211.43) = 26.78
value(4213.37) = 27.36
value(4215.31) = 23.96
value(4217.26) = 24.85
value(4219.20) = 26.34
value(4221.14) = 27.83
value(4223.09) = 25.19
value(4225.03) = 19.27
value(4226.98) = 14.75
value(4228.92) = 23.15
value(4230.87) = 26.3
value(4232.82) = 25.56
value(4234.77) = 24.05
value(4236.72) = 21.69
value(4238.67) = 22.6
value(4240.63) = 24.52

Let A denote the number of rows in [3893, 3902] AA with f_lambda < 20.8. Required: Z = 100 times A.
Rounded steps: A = 5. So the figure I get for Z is 500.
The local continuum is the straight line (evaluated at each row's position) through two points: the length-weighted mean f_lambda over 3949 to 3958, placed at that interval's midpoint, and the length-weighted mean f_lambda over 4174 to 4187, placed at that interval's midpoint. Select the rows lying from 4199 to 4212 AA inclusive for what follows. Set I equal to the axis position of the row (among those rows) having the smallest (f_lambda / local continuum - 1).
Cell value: 4201.75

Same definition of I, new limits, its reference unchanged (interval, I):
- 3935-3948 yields 3935.77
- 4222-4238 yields 4226.98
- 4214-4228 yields 4226.98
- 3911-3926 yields 3921.30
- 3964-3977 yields 3968.53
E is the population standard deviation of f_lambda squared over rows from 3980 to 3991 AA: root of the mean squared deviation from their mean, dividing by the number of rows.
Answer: 42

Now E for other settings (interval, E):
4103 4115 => 57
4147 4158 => 44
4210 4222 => 71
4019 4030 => 32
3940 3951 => 73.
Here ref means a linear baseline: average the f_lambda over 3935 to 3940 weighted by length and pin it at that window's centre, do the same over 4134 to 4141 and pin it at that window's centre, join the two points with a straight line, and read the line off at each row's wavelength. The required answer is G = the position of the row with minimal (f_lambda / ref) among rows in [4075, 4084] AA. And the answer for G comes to 4077.84 AA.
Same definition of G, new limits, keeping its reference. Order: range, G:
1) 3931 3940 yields 3933.96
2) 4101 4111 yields 4102.32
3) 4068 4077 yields 4072.21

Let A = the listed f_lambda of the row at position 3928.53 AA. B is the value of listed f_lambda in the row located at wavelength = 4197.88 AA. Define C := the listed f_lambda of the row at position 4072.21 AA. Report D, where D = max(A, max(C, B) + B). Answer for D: 42.7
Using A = 8.315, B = 21.35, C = 20.23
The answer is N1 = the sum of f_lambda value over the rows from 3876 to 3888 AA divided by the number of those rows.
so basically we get 14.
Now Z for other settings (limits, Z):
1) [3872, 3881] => 500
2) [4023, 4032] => 0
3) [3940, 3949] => 500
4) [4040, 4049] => 200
